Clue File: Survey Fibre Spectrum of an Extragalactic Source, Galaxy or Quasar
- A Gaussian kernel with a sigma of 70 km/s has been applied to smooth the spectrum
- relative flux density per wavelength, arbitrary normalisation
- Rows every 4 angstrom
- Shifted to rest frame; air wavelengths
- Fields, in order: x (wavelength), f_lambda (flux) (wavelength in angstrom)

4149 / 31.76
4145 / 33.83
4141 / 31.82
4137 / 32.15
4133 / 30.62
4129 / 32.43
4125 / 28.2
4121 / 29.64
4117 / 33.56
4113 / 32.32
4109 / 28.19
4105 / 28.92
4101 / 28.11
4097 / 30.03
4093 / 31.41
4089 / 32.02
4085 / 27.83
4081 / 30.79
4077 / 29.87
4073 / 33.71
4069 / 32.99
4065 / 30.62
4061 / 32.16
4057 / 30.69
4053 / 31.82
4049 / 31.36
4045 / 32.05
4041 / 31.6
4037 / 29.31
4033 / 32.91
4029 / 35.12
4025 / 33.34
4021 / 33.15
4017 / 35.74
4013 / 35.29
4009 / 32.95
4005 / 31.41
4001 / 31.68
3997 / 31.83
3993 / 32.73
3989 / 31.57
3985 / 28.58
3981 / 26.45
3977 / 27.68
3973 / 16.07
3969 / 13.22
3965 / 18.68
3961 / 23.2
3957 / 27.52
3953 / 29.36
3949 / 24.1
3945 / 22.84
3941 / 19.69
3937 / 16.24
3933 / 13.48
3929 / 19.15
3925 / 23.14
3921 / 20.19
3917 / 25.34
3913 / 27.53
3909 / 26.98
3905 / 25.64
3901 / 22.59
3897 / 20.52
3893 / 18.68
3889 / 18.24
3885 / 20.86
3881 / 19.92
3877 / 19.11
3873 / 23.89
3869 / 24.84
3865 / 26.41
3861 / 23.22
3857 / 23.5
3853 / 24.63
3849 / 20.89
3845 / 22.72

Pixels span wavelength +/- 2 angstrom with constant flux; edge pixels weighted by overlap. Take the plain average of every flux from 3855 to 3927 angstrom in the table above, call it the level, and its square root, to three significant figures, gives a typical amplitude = 4.78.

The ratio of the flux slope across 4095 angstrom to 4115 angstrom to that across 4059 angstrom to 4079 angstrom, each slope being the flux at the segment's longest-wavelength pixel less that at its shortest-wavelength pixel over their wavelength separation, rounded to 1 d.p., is -1.0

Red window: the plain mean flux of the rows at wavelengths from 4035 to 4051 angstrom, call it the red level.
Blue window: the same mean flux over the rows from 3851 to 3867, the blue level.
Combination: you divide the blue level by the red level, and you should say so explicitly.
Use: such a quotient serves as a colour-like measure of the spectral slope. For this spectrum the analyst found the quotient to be 0.79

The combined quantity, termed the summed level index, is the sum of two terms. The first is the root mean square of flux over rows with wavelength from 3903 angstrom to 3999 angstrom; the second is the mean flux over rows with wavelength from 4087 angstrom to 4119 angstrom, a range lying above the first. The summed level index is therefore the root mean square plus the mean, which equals 55.0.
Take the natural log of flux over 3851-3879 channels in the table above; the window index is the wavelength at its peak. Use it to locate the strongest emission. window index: 3865 angstrom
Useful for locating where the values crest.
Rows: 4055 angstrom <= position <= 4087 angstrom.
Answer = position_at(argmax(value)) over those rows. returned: 4073 angstrom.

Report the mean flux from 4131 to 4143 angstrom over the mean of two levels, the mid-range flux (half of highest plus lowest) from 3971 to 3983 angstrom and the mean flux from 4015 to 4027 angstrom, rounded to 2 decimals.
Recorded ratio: 1.13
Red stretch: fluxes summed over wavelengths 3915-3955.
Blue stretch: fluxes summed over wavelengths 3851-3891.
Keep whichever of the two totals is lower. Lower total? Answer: 214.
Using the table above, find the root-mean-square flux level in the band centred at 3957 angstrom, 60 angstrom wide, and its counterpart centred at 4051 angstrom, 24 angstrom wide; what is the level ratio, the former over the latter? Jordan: 0.71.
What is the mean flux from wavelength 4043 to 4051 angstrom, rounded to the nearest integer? 32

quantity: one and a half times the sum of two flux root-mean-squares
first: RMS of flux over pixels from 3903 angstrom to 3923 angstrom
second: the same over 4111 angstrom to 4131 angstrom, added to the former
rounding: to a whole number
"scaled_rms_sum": 85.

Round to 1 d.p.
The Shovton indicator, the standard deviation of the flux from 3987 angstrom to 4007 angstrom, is 0.5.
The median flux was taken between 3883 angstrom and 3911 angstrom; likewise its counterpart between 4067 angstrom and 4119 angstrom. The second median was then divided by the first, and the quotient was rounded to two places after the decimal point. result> 1.48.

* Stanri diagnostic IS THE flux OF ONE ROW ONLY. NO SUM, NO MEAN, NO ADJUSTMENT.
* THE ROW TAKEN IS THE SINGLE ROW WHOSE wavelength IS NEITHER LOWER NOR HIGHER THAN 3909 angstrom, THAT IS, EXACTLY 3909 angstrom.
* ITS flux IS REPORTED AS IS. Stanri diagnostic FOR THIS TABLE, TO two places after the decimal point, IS 26.98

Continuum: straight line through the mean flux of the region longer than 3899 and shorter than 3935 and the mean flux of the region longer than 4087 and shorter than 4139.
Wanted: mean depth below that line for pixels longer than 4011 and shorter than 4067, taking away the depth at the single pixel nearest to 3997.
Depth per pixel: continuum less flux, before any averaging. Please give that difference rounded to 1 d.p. 1.0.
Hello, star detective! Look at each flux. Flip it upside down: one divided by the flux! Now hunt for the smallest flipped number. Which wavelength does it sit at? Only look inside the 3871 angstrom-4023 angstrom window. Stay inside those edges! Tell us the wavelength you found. 4017 angstrom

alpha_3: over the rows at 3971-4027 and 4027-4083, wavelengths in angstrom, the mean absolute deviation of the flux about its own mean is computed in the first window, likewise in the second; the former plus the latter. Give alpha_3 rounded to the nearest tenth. 4.6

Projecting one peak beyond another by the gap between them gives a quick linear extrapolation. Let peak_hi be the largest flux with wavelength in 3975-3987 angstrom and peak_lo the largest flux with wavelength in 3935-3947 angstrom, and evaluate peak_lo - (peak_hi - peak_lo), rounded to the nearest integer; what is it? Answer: 17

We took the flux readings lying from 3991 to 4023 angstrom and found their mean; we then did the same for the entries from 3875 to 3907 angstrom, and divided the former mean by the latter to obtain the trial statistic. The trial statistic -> 1.6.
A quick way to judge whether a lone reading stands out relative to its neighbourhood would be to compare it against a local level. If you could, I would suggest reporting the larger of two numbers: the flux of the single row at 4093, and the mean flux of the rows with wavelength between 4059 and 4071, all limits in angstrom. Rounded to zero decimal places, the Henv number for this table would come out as 32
